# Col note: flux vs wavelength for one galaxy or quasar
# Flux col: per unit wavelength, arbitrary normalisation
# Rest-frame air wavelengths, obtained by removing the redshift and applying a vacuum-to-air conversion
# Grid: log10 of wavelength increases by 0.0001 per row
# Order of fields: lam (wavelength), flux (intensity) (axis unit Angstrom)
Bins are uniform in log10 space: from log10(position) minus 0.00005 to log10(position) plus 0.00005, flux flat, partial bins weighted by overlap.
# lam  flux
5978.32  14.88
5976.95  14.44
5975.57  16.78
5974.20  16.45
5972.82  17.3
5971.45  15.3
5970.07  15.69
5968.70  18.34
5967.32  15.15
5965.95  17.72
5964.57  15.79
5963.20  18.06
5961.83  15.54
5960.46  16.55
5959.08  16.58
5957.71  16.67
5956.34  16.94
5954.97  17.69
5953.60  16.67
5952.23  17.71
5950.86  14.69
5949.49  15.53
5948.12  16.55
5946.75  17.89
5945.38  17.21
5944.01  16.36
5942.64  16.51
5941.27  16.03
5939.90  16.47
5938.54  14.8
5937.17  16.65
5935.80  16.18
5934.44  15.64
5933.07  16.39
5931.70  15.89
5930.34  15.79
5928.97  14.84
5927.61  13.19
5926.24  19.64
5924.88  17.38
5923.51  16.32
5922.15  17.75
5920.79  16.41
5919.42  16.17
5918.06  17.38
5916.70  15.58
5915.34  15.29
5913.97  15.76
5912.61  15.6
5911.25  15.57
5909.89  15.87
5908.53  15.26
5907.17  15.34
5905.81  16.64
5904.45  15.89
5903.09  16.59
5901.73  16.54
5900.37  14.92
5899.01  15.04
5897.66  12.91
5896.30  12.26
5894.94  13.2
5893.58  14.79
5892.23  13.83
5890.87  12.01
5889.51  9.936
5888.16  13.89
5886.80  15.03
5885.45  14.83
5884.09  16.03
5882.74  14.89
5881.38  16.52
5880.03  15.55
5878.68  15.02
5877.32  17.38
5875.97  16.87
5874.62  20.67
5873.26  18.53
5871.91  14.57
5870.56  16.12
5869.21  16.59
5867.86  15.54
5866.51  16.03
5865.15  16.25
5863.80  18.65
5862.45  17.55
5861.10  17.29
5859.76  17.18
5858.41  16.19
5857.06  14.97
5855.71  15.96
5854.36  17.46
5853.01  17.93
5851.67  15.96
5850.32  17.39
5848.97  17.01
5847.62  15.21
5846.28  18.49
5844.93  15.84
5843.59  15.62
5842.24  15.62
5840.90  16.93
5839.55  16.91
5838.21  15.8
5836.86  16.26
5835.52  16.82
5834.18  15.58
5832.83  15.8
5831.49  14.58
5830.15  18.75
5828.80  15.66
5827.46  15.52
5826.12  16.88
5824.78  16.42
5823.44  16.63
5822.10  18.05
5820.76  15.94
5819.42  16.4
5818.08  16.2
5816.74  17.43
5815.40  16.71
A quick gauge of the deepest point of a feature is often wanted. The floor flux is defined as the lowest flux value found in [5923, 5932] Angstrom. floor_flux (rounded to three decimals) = 13.190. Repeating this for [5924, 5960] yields 13.190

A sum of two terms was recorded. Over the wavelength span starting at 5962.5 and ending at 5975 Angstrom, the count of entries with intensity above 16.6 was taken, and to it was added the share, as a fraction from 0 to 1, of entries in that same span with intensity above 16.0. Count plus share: 4.6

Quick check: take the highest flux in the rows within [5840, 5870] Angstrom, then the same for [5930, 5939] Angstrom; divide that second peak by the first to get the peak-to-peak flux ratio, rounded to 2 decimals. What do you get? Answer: 0.89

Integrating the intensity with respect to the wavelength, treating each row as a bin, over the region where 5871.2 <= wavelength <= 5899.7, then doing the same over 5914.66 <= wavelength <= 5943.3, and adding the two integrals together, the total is 890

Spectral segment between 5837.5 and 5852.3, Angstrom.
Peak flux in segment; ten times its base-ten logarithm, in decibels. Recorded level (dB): 12.7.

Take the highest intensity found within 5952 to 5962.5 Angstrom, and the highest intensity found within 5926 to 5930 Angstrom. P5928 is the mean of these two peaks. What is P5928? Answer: 18.7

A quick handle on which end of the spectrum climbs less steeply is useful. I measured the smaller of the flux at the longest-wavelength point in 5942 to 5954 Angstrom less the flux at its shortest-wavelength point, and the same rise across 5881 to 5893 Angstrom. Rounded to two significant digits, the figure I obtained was -2.7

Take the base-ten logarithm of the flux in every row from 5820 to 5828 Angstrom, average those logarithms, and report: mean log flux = 1.22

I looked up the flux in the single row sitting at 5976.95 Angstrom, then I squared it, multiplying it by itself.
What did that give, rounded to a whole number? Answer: 209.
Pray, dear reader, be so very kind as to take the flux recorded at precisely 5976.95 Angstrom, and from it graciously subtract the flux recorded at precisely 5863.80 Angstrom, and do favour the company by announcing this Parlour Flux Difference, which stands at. -4.2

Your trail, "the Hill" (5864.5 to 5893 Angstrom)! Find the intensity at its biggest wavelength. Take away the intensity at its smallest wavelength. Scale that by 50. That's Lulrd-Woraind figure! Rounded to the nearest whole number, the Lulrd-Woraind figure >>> -121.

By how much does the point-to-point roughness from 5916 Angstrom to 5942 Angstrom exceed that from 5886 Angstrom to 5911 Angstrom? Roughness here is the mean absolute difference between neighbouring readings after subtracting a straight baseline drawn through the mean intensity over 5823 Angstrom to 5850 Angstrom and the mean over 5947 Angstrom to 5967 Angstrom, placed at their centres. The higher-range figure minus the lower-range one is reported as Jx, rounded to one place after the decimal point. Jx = 0.2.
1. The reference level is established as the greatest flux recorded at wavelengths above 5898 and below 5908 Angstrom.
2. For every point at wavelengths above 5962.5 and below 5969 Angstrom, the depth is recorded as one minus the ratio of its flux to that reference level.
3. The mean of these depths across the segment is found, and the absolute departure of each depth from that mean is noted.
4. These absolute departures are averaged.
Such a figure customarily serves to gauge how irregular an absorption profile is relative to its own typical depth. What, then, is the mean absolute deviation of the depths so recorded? 0.074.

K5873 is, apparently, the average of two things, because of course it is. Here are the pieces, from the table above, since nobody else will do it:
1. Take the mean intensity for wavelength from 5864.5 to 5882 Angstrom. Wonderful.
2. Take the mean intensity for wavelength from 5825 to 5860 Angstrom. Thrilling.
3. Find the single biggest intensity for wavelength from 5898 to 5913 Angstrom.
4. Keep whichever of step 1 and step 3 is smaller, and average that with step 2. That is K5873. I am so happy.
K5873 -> 16.5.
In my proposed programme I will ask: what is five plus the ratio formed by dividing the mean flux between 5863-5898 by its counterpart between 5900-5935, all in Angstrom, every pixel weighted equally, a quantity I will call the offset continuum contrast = 5.95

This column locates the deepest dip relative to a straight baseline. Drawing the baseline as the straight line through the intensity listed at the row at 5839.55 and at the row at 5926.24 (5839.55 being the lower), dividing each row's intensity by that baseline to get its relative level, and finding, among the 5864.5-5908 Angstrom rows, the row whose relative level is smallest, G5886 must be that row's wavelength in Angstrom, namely 5889.51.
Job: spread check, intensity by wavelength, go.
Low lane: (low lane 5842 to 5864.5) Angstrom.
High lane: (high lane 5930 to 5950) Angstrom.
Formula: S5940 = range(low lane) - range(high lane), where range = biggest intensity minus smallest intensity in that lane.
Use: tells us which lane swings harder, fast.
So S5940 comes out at 0.6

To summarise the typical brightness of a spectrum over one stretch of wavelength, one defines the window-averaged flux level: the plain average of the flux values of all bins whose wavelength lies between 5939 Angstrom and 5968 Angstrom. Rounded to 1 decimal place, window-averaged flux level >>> 16.6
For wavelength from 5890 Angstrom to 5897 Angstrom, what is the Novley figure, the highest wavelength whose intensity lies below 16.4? 5896.30 Angstrom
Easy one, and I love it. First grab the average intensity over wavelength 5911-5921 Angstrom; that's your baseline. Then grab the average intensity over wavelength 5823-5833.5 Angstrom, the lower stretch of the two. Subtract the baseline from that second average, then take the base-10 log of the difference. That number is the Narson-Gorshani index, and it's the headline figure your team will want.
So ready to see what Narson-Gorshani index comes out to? -0.5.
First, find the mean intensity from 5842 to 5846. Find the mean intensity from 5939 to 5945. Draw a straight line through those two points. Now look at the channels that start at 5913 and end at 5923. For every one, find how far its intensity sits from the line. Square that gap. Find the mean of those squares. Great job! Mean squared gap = 0.7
